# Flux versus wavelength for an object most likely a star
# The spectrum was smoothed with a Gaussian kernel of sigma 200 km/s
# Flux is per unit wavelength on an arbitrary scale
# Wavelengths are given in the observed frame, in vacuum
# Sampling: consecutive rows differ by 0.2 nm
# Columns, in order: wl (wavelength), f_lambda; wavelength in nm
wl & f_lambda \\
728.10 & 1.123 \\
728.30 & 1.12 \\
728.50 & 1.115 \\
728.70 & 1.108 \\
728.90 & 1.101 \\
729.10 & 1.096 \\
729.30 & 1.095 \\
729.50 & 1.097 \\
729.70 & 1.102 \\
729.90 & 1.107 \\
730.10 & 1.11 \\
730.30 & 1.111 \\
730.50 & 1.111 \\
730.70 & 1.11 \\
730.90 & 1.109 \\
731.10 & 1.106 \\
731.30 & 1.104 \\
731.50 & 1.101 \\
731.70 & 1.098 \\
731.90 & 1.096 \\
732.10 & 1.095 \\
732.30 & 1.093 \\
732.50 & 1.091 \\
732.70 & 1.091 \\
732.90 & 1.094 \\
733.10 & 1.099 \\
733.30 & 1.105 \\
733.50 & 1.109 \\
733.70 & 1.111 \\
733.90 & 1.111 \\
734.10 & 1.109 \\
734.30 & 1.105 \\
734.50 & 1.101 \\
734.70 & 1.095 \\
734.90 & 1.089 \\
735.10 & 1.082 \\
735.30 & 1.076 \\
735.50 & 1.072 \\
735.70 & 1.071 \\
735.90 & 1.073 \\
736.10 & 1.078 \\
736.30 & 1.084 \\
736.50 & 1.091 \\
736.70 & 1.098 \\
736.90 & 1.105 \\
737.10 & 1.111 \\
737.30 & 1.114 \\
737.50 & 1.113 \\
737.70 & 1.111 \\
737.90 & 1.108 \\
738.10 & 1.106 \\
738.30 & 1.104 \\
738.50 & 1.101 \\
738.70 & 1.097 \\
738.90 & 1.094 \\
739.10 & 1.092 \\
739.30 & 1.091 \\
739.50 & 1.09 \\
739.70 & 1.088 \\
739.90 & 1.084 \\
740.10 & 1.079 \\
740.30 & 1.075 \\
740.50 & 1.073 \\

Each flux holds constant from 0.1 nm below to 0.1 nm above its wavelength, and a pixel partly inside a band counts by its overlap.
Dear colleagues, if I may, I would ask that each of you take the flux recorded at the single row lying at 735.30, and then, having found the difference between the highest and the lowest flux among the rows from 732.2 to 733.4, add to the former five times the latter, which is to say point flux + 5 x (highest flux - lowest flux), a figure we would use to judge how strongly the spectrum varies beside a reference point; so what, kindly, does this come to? 1.15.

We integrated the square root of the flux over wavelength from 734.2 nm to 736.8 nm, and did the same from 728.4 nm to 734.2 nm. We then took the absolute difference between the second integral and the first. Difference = 3.4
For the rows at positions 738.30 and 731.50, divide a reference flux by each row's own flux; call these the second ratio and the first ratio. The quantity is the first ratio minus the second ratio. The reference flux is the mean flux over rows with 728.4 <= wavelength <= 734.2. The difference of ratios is 0.00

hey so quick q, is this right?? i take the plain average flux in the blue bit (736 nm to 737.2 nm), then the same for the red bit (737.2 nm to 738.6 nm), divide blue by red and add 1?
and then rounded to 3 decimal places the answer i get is 1.988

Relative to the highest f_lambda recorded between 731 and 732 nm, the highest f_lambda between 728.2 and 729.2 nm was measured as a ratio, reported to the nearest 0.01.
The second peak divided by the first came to 1.01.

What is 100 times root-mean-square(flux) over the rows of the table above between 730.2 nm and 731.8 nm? 111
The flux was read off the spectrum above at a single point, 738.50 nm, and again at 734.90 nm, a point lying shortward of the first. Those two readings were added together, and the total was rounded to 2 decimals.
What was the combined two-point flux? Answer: 2.19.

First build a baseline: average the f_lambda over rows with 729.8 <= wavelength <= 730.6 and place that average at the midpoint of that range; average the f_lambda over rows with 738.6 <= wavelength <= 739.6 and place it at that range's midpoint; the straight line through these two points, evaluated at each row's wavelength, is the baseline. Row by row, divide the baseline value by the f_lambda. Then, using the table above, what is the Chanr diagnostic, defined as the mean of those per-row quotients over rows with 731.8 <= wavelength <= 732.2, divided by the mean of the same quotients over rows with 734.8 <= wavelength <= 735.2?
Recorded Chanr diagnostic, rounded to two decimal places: 1.00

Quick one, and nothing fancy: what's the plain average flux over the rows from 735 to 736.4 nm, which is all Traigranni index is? 1.08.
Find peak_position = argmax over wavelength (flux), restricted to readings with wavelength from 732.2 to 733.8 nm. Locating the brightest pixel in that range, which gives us 733.70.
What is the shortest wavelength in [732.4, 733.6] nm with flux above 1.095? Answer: 733.10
